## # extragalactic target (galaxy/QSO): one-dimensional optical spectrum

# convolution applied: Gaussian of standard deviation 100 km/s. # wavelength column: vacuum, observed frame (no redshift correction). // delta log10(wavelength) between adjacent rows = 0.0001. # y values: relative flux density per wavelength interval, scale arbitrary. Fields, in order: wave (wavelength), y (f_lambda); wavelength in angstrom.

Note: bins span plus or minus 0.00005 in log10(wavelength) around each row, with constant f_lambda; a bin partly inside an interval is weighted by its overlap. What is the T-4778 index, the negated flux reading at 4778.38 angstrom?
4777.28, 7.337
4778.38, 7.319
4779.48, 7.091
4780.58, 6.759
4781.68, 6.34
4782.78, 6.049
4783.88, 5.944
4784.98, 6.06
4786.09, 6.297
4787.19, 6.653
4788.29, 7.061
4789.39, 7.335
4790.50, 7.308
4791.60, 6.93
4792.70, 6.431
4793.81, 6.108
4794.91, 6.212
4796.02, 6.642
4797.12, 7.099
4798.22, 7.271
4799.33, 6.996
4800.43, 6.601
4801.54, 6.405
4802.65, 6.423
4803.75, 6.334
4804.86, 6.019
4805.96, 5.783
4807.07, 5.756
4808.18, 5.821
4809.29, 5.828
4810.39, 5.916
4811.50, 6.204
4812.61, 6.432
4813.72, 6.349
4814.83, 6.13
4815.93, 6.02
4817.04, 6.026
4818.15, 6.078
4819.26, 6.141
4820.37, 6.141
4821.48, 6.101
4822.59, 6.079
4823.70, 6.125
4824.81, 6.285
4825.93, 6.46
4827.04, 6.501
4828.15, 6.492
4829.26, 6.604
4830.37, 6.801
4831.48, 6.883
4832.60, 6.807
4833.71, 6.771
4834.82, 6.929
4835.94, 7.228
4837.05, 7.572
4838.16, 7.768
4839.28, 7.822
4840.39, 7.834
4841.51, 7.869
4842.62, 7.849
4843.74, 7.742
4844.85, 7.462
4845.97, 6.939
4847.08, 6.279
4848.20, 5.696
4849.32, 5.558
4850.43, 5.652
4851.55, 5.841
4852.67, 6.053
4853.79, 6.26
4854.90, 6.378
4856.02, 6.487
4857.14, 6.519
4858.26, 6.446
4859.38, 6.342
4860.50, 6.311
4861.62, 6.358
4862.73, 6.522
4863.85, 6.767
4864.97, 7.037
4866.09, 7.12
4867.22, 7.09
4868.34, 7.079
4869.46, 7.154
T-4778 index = -7.32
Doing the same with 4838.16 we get -7.77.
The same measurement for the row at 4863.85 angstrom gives -6.77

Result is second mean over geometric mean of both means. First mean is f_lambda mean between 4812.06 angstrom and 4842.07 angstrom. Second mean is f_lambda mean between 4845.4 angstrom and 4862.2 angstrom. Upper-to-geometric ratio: 0.96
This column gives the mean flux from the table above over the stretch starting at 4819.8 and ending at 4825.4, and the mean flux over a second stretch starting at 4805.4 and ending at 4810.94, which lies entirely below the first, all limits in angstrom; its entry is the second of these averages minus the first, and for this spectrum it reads -0.3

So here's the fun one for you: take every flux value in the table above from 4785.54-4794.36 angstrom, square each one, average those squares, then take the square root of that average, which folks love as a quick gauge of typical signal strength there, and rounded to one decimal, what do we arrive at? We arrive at 6.8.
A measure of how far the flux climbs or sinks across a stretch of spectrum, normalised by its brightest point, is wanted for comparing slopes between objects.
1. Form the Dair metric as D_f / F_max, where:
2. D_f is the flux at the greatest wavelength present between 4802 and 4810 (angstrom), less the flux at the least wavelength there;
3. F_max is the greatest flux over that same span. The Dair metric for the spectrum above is -0.09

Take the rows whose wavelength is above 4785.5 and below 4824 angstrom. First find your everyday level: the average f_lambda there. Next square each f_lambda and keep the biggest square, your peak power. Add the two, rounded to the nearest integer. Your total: 60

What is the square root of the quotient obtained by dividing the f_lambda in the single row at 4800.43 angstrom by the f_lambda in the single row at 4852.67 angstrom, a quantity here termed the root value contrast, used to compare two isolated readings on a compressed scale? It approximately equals 1.04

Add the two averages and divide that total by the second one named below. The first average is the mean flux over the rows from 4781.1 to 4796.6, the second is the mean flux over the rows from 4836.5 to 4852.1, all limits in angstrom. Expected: 1.93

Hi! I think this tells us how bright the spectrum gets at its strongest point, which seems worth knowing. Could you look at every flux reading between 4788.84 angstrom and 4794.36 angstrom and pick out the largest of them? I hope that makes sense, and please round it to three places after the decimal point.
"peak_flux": 7.335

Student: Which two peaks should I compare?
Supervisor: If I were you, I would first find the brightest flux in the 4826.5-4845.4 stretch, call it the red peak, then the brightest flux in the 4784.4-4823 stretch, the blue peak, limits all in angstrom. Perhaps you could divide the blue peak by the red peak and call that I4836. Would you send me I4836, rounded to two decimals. 0.93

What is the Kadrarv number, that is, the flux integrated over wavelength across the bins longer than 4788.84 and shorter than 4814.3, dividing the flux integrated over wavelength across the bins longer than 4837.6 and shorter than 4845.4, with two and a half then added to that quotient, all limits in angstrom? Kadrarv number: 2.87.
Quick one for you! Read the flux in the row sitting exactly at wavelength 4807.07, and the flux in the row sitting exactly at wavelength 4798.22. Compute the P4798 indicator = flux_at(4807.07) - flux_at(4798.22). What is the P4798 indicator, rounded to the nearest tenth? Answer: -1.5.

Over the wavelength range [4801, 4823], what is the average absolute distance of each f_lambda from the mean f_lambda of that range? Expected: 0.17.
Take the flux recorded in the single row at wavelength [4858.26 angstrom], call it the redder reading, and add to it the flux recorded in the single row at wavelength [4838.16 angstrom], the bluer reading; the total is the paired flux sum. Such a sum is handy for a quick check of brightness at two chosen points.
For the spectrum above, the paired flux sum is 14.21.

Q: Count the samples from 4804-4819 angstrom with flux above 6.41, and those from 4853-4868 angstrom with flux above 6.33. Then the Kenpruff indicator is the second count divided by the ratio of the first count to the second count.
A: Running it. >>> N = 121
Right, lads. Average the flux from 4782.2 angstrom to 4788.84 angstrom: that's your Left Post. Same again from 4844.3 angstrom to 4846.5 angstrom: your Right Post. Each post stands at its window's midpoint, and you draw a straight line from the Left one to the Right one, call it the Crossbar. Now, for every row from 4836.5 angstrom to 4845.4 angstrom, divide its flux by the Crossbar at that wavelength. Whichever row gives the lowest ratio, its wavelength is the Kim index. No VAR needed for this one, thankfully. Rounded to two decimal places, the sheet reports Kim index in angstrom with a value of 4844.85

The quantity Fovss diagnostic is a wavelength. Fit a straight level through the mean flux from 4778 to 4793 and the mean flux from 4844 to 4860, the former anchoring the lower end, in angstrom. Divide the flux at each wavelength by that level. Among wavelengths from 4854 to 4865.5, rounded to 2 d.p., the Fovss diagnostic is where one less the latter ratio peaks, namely 4860.50 angstrom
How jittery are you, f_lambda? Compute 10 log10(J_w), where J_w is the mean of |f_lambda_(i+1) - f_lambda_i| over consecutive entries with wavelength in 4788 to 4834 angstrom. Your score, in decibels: -8.1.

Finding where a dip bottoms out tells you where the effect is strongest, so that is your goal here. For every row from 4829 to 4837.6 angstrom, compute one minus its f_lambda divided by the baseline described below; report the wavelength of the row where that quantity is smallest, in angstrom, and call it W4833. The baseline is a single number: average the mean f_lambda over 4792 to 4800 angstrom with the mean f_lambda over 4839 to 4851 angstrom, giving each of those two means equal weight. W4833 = 4837.05 angstrom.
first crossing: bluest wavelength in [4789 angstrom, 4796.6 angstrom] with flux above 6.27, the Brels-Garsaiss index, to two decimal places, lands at 4789.39 angstrom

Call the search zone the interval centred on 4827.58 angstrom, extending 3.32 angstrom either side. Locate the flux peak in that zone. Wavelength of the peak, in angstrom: 4830.37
